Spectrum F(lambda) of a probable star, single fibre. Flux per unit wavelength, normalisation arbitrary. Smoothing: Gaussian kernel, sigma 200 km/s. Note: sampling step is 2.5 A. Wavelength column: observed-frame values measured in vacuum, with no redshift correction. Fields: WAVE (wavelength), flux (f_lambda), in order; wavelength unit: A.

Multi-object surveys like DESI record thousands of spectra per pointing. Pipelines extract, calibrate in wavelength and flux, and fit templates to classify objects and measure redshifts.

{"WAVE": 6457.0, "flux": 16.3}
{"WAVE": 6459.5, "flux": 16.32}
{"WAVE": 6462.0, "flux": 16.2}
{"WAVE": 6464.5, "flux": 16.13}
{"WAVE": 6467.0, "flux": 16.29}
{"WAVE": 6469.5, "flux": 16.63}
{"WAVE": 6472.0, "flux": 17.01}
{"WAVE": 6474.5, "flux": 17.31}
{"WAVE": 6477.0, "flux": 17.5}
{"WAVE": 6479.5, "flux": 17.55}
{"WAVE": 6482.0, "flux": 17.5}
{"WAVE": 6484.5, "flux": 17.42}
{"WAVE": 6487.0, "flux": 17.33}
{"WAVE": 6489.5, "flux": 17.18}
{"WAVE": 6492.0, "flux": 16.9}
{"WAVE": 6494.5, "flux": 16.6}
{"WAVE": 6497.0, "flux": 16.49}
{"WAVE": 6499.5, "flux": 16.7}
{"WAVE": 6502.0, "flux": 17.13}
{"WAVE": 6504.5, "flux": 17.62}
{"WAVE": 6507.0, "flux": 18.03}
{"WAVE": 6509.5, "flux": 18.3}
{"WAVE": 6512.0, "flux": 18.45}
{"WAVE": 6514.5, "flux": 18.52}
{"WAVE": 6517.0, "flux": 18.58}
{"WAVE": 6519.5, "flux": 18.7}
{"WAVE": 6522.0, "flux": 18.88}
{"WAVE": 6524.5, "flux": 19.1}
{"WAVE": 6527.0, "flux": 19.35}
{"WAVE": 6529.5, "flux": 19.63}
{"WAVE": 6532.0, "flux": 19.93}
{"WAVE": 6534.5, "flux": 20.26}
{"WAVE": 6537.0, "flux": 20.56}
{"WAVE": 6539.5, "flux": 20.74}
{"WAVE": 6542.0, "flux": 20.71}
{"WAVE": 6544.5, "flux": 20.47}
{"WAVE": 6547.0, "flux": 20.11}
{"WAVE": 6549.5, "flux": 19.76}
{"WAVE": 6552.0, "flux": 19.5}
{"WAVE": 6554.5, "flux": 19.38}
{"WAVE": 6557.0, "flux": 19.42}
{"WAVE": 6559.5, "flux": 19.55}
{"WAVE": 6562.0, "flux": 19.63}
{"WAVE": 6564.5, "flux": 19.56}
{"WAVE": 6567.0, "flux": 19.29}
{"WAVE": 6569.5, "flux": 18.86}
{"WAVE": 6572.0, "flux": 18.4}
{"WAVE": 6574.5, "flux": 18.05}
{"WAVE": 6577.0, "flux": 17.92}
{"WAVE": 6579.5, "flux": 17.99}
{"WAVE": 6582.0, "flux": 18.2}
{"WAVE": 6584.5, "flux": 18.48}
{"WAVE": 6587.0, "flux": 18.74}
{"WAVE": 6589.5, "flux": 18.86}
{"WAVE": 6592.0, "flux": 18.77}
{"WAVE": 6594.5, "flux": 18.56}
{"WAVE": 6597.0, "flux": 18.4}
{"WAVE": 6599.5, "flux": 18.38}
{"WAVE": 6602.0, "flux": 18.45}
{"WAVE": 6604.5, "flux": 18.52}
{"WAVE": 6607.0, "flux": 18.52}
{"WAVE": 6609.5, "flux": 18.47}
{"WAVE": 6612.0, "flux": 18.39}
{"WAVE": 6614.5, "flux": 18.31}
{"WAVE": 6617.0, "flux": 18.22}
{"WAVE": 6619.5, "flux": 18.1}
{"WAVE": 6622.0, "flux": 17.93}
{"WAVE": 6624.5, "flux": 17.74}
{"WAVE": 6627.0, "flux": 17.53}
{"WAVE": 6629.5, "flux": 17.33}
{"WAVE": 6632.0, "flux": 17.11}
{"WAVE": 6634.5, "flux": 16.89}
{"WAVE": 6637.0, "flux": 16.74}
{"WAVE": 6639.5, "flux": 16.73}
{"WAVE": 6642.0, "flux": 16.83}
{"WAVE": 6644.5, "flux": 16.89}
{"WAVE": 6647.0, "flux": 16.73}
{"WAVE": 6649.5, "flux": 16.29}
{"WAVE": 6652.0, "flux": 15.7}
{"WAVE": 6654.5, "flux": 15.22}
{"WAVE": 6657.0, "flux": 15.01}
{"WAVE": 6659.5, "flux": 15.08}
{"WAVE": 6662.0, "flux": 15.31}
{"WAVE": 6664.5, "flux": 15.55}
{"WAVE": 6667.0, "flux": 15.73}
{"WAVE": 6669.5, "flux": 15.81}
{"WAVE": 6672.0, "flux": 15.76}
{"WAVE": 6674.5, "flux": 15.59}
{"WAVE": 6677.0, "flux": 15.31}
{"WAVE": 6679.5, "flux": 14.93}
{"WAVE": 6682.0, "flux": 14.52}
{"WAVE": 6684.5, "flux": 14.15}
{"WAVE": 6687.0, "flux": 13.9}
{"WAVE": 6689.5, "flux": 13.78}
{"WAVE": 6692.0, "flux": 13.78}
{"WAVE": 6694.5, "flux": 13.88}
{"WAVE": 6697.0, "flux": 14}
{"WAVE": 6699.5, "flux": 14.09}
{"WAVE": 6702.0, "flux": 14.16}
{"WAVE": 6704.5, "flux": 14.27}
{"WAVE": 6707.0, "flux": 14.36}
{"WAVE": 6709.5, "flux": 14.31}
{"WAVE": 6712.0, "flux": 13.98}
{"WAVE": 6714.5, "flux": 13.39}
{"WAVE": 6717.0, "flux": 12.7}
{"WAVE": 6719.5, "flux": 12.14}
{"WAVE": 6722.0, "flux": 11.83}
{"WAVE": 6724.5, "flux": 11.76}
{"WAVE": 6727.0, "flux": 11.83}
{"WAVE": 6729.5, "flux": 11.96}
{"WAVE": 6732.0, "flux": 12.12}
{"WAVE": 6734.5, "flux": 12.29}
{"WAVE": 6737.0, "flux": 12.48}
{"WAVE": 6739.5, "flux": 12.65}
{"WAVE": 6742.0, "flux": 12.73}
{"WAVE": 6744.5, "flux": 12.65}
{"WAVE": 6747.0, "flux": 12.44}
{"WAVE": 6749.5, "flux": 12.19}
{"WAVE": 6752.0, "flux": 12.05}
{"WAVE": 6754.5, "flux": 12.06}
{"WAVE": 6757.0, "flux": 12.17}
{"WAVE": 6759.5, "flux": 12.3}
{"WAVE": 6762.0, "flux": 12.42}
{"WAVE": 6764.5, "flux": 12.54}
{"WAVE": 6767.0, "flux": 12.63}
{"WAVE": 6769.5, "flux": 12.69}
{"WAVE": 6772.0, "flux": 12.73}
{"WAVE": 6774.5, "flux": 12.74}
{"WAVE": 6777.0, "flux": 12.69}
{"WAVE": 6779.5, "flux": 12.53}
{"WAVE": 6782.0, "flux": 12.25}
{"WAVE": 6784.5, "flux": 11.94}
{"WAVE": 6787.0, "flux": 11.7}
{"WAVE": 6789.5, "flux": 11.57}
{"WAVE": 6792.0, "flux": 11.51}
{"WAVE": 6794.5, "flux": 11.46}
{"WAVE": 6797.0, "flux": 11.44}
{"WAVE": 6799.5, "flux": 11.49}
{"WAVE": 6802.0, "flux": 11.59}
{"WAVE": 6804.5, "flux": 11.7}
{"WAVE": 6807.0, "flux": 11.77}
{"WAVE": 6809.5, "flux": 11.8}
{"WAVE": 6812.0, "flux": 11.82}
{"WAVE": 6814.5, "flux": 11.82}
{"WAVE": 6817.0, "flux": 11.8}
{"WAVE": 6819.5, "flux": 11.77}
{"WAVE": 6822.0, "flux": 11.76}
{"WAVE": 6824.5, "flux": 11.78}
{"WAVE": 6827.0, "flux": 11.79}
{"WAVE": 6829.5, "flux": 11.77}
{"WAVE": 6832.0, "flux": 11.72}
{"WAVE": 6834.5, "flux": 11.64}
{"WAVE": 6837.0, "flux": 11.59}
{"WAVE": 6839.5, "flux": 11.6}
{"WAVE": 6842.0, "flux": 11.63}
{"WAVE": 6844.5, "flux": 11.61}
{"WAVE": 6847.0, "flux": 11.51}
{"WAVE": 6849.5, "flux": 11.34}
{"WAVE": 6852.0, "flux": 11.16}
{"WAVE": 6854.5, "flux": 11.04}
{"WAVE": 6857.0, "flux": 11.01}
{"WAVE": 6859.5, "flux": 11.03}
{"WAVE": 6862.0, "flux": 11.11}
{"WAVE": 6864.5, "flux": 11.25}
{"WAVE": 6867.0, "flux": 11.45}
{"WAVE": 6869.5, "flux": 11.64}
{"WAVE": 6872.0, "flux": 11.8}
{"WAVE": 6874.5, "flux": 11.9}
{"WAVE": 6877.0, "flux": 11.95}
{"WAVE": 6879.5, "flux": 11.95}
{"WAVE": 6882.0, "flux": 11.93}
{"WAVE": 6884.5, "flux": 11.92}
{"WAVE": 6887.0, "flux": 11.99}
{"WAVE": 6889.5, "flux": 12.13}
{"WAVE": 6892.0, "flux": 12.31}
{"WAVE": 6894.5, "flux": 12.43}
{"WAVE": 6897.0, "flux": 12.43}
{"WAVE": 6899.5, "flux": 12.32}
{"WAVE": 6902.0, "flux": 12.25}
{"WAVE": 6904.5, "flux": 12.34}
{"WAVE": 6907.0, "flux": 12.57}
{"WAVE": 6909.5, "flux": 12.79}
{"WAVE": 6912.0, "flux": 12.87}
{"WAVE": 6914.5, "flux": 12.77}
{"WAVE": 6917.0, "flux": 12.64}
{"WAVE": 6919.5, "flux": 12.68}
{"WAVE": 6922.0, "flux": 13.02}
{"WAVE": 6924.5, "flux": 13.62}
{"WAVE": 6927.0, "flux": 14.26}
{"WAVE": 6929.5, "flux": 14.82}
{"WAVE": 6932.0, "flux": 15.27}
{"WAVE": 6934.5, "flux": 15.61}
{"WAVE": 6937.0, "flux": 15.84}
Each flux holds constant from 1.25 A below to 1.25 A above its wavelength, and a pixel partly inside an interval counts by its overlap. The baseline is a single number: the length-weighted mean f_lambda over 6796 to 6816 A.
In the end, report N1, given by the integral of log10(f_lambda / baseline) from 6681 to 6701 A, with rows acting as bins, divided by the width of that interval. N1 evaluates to 0.08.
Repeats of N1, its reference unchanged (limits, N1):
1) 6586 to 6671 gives 0.17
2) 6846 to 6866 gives -0.02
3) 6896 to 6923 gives 0.03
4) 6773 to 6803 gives 0.01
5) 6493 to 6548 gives 0.21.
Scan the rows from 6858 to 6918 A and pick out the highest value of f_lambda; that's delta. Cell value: 12.87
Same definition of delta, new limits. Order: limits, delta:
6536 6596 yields 20.74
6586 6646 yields 18.86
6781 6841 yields 12.25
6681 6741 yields 14.52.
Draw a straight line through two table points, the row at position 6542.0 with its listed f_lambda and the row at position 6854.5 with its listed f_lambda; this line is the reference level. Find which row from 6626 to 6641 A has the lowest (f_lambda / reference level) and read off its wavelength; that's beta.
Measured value 6637.0 A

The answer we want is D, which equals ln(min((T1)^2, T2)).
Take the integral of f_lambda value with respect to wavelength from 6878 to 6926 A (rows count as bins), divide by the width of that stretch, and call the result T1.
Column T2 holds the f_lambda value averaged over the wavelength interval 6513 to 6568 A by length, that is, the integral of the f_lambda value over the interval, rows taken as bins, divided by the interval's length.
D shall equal 3.0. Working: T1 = 12.5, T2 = 19.6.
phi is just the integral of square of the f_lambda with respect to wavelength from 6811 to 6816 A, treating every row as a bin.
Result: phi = 698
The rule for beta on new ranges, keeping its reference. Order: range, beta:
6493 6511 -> 6497.0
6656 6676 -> 6657.0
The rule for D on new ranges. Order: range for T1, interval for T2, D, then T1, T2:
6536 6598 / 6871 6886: 2.5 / 19.2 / 11.9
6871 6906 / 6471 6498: 2.8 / 12.1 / 17.2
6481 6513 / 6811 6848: 2.5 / 17.3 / 11.7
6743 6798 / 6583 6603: 2.9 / 12.2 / 18.6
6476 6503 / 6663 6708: 2.7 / 17.1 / 14.6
